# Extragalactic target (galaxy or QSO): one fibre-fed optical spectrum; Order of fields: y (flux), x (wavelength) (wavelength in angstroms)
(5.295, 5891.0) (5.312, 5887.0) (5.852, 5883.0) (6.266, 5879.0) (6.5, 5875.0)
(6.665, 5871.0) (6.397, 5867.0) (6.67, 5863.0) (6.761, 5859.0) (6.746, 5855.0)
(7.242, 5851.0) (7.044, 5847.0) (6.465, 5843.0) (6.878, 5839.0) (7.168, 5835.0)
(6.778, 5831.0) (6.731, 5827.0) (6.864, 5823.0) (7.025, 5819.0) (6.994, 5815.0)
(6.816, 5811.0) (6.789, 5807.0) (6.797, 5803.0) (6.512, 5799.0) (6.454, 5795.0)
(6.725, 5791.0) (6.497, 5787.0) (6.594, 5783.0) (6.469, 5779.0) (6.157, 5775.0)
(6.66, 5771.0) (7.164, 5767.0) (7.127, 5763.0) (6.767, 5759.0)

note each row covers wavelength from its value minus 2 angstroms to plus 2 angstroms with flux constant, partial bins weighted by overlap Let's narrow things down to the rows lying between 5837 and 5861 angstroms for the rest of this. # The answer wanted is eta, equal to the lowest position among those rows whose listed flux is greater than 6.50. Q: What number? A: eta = 5839.0 angstroms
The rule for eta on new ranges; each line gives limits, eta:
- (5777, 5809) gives 5783.0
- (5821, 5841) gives 5823.0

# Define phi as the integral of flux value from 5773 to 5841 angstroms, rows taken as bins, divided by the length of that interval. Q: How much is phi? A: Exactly 6.72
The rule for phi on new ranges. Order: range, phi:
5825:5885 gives 6.68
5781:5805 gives 6.60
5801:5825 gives 6.88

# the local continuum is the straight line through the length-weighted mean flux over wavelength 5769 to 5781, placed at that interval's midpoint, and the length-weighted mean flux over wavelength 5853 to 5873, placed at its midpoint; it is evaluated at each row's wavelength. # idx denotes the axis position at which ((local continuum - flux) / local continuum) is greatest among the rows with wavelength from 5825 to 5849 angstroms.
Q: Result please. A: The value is 5843.0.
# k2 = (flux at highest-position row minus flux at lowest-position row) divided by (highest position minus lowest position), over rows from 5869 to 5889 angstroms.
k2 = -0.08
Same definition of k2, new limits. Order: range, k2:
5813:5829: -0.02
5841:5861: 0.02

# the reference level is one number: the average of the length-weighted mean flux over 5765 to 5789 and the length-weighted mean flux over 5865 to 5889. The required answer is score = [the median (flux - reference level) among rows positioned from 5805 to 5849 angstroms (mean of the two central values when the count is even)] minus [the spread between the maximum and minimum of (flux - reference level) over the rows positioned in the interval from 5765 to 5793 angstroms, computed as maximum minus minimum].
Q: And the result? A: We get -0.52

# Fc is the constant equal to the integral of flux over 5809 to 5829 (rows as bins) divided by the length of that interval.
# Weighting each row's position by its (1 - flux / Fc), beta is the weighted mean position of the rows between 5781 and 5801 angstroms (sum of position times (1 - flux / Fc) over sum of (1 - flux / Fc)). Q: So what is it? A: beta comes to 5791.5 angstroms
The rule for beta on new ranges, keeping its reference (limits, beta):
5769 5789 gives 5778.8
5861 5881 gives 5872.5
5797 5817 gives 5799.5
